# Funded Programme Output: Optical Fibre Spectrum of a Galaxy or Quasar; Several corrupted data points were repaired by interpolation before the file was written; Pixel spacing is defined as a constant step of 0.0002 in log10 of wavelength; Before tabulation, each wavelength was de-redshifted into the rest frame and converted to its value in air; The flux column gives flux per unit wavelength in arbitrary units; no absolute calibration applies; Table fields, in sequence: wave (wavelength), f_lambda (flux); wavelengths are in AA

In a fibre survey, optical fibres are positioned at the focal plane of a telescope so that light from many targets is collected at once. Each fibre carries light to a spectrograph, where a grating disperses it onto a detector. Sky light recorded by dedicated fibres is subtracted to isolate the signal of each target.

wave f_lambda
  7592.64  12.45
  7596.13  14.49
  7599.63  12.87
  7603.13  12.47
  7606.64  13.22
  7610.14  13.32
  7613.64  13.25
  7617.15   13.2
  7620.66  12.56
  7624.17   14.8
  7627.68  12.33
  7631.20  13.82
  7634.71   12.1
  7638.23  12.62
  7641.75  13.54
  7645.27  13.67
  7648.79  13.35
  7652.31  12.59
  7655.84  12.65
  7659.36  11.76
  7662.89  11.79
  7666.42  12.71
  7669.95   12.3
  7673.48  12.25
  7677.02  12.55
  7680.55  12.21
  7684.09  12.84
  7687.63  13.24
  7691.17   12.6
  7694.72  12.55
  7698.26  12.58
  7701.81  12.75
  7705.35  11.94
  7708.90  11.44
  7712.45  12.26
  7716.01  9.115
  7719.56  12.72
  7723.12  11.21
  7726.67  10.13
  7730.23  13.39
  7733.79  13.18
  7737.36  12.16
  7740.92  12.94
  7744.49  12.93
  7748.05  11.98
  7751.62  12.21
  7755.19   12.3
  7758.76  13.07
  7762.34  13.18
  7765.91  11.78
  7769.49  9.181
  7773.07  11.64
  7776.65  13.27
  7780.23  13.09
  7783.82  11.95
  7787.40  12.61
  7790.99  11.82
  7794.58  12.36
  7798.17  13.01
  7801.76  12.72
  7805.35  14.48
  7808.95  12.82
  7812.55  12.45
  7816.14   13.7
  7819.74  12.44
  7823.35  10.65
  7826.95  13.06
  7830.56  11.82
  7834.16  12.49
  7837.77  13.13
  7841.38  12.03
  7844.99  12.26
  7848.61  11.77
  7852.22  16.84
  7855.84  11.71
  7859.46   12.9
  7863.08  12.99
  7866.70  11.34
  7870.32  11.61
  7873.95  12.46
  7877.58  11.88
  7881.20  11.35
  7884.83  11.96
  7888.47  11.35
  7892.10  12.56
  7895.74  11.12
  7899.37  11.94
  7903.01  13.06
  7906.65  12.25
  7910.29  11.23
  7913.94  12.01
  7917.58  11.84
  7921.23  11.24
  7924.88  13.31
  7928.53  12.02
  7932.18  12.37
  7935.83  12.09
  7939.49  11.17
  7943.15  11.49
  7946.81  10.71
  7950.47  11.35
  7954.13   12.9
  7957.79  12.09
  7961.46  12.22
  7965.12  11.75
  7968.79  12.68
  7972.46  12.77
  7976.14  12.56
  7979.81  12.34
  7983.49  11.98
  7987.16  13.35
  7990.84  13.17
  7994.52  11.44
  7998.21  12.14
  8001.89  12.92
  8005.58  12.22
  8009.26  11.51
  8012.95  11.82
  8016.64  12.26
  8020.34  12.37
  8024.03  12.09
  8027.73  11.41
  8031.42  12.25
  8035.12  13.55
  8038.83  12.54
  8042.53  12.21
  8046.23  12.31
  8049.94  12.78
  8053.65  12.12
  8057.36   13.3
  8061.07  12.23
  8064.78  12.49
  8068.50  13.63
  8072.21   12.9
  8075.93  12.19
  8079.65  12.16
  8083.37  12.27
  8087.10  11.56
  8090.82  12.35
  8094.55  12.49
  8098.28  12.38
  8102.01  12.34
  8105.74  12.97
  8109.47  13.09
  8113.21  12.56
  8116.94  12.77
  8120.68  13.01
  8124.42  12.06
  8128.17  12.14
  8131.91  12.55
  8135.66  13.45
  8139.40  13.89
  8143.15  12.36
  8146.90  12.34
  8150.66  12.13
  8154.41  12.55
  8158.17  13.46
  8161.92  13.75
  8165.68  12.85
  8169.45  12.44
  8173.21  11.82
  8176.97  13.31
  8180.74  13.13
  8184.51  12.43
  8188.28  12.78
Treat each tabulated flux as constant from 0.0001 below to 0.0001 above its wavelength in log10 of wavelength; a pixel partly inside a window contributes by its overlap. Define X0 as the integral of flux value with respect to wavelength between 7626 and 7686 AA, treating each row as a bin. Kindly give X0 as 759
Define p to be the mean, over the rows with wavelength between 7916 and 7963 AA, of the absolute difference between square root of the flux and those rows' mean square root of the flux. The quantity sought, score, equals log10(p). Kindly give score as -1.09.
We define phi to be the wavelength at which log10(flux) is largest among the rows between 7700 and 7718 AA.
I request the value 7701.81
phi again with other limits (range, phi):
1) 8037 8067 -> 8057.36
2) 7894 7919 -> 7903.01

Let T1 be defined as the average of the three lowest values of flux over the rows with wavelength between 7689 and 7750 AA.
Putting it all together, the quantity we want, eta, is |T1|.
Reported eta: 10.2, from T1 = 10.2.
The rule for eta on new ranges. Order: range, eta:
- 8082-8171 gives 11.9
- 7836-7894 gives 11.3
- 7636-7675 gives 11.9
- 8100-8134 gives 12.2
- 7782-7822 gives 12.0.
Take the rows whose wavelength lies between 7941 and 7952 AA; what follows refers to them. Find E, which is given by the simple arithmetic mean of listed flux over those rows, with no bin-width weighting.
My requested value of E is 11.2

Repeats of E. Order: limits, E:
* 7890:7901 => 11.9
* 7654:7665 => 12.1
